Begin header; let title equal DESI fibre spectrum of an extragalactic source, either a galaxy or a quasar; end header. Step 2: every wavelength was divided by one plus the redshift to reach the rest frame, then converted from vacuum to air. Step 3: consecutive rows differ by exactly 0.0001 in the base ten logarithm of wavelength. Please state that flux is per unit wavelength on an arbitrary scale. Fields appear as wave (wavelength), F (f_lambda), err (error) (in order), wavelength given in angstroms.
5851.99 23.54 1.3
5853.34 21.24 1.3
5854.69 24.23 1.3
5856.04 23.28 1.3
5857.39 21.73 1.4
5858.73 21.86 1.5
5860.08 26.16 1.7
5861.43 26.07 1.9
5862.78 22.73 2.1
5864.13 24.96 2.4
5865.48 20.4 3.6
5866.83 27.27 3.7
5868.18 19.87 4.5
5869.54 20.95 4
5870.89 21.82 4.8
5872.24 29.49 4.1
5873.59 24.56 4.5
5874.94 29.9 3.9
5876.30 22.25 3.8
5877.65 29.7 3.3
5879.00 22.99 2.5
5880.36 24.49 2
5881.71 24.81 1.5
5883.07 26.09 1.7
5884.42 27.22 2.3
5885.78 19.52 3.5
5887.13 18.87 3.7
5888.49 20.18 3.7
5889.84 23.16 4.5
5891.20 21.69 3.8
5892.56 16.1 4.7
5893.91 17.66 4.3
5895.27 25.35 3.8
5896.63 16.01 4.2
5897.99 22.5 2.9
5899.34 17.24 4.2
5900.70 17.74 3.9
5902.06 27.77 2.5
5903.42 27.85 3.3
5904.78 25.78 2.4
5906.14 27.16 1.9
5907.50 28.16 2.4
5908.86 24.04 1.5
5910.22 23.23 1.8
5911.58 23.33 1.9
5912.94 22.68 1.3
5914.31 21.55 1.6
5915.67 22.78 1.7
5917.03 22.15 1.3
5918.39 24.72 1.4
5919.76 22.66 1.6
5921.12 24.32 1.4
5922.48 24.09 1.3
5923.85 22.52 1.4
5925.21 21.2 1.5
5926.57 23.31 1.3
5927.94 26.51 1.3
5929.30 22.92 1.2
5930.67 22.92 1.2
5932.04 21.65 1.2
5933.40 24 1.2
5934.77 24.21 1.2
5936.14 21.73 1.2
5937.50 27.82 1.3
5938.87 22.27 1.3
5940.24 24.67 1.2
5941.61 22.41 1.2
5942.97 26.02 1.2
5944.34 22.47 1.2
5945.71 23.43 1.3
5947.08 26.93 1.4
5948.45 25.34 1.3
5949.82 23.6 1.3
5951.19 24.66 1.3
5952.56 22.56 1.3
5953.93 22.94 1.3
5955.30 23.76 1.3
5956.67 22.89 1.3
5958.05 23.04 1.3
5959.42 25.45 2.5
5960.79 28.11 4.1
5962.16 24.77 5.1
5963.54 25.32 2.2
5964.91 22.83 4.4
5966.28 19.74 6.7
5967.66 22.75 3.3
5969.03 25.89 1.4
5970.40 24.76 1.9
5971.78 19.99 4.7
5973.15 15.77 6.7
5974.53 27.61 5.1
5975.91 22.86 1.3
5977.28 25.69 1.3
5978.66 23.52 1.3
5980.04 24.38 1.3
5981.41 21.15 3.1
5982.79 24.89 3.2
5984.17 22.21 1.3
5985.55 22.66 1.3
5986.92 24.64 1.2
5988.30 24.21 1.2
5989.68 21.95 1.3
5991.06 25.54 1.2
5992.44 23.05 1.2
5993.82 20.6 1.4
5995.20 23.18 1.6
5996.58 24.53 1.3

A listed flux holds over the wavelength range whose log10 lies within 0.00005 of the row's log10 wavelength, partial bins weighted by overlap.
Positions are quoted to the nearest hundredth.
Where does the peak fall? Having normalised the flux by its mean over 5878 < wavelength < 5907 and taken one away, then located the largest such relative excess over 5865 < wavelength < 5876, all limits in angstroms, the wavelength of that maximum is 5874.94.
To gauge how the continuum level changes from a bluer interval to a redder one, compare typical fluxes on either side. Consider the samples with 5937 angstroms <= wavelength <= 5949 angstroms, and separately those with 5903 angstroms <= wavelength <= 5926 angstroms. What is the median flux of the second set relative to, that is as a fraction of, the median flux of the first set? 0.95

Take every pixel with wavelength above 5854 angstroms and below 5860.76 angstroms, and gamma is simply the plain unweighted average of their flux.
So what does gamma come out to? 23.5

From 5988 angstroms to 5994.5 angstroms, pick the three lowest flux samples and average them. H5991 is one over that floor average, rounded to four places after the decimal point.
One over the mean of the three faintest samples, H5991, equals 0.0457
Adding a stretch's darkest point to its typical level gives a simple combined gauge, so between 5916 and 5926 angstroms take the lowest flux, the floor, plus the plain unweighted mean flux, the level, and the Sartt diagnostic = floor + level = 44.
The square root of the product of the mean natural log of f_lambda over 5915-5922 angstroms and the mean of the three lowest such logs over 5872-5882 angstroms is 3.15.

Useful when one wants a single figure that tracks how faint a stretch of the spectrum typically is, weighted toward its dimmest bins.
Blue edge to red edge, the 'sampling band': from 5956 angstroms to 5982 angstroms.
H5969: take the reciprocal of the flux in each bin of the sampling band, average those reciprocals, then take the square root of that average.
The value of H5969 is 0.208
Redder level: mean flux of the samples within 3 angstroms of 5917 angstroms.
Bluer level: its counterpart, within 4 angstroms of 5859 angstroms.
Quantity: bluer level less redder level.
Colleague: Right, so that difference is 0.9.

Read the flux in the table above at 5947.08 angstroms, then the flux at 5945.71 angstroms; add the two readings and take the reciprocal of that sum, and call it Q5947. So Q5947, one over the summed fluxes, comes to 0.0199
